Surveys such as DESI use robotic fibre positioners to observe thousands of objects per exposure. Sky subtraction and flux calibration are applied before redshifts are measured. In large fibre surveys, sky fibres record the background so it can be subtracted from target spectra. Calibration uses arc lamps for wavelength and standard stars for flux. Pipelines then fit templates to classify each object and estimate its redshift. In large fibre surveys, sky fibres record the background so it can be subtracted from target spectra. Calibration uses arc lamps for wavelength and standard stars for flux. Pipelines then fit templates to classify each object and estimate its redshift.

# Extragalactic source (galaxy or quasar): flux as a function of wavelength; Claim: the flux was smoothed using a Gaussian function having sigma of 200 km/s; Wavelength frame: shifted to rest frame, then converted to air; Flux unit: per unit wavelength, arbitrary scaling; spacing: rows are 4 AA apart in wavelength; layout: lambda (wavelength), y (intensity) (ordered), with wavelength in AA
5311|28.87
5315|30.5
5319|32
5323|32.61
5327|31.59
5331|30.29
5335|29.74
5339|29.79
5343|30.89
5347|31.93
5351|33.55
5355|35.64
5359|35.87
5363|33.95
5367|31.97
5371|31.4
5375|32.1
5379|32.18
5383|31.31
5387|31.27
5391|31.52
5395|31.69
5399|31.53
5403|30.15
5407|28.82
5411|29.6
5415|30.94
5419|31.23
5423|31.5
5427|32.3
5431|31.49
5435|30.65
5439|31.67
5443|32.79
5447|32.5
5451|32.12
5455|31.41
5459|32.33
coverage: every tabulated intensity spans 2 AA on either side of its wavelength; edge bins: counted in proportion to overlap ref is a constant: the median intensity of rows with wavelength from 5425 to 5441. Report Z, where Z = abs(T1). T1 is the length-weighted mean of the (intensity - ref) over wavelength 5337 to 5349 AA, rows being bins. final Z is 0.7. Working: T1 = -0.7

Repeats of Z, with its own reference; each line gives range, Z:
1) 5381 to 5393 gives 0.2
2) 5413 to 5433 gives 0.1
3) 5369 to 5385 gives 0.2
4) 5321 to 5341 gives 0.8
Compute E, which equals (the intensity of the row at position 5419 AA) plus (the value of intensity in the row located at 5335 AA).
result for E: 61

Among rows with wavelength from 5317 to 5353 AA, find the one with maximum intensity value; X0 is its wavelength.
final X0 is 5351 AA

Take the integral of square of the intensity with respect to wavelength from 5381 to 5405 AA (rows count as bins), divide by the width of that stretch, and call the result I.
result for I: 977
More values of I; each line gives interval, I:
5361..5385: 1034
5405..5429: 946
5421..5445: 1007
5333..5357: 1024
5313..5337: 970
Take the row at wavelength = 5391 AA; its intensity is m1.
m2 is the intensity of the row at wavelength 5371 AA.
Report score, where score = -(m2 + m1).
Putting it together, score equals -62.9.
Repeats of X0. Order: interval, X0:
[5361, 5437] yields 5363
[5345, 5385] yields 5359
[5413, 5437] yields 5427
